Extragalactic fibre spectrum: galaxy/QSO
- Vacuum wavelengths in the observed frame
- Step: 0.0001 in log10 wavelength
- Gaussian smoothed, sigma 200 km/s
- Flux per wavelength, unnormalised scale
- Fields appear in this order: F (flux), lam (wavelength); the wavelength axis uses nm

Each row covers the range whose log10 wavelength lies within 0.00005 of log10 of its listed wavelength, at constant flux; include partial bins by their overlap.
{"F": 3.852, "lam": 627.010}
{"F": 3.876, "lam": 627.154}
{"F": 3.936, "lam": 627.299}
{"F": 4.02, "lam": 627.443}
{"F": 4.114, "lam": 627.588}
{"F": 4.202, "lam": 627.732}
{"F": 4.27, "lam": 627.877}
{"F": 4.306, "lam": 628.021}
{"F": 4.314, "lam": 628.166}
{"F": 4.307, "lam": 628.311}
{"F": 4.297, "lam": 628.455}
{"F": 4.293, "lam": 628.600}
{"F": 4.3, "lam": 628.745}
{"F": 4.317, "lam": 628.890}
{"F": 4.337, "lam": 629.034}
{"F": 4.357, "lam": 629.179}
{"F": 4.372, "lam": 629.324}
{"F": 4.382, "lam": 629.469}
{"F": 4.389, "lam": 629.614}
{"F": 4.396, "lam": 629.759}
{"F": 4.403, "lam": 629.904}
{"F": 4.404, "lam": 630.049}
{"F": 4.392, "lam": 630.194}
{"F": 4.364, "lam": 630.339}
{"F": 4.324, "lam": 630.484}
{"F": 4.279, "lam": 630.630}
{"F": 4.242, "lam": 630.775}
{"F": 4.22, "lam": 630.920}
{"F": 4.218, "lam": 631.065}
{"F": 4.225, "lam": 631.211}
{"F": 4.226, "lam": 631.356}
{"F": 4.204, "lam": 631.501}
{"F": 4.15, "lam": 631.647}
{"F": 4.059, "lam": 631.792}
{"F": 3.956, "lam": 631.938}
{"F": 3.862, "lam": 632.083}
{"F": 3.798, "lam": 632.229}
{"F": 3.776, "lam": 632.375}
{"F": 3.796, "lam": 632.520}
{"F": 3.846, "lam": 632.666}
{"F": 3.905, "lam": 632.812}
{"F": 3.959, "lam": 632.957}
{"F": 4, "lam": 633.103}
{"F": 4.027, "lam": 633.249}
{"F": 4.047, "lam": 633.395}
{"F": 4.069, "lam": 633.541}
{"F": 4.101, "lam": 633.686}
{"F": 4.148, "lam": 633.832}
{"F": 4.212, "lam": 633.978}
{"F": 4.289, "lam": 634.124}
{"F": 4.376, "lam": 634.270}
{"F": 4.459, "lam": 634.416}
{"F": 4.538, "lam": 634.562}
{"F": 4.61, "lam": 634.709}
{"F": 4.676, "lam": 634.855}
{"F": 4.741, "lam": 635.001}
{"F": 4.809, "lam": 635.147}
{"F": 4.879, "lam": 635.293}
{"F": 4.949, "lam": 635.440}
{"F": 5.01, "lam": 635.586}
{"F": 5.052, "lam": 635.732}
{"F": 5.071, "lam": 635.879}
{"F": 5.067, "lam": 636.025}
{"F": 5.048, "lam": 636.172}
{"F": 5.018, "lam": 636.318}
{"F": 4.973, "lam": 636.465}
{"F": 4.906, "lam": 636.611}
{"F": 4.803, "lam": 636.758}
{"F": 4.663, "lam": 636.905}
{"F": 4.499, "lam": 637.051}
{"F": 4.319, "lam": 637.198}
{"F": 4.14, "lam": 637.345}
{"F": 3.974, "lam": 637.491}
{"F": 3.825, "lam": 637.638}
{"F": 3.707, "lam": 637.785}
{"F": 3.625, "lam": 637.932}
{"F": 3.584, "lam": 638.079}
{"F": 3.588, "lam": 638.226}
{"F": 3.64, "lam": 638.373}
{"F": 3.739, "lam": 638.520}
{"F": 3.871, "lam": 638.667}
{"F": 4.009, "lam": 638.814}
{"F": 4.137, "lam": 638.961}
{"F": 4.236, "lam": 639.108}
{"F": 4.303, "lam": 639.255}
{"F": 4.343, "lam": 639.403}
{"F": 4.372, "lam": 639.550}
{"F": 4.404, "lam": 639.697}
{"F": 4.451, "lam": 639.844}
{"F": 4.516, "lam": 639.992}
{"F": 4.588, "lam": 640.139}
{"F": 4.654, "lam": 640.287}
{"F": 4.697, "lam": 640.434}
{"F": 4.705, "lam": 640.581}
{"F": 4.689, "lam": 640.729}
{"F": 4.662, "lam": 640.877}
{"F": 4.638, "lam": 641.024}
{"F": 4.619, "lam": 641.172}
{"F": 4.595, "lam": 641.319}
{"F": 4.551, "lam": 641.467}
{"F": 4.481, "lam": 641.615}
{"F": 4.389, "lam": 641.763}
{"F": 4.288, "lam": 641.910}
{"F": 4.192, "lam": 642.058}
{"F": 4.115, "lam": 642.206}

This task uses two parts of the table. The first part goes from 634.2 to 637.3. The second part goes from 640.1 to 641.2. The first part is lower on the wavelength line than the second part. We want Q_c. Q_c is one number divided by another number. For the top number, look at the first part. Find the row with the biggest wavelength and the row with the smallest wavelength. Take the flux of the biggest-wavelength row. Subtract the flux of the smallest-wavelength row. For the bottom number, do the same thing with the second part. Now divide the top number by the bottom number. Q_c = -1.8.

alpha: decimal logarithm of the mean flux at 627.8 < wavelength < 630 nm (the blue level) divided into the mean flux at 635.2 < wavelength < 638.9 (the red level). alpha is 0.006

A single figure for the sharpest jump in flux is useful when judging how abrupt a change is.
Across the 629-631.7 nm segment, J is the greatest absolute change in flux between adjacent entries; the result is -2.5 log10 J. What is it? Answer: 3.17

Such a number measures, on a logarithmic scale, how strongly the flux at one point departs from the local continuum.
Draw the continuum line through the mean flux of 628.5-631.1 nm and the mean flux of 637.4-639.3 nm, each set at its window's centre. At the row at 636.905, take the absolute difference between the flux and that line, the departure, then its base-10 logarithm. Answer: -0.1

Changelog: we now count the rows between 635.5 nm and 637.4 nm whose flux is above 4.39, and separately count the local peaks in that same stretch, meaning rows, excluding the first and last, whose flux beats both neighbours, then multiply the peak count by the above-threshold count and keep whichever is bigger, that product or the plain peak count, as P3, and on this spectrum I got 11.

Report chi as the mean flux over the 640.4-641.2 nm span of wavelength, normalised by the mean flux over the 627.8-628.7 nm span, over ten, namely 0.109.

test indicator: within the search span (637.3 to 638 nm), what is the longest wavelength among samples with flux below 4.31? 637.932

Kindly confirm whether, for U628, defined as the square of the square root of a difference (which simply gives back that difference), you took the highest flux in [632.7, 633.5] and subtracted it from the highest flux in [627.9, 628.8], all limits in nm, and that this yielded 0.27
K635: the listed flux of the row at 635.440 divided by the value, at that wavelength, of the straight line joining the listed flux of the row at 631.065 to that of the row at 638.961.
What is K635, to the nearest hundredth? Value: 1.19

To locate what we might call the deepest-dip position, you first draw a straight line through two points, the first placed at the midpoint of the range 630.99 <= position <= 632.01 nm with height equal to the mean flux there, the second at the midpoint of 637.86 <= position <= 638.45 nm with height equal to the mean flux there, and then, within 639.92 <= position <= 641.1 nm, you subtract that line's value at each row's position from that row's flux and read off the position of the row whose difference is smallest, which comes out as 639.992 nm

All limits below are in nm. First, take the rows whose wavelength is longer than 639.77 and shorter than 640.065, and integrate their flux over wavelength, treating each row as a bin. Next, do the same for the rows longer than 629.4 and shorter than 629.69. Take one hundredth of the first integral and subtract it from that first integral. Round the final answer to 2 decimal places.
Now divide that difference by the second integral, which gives 1.03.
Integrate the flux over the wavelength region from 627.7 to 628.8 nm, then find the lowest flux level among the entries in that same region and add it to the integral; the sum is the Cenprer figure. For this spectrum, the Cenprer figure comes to 9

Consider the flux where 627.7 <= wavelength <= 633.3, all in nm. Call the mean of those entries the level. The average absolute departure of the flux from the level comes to 0.16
